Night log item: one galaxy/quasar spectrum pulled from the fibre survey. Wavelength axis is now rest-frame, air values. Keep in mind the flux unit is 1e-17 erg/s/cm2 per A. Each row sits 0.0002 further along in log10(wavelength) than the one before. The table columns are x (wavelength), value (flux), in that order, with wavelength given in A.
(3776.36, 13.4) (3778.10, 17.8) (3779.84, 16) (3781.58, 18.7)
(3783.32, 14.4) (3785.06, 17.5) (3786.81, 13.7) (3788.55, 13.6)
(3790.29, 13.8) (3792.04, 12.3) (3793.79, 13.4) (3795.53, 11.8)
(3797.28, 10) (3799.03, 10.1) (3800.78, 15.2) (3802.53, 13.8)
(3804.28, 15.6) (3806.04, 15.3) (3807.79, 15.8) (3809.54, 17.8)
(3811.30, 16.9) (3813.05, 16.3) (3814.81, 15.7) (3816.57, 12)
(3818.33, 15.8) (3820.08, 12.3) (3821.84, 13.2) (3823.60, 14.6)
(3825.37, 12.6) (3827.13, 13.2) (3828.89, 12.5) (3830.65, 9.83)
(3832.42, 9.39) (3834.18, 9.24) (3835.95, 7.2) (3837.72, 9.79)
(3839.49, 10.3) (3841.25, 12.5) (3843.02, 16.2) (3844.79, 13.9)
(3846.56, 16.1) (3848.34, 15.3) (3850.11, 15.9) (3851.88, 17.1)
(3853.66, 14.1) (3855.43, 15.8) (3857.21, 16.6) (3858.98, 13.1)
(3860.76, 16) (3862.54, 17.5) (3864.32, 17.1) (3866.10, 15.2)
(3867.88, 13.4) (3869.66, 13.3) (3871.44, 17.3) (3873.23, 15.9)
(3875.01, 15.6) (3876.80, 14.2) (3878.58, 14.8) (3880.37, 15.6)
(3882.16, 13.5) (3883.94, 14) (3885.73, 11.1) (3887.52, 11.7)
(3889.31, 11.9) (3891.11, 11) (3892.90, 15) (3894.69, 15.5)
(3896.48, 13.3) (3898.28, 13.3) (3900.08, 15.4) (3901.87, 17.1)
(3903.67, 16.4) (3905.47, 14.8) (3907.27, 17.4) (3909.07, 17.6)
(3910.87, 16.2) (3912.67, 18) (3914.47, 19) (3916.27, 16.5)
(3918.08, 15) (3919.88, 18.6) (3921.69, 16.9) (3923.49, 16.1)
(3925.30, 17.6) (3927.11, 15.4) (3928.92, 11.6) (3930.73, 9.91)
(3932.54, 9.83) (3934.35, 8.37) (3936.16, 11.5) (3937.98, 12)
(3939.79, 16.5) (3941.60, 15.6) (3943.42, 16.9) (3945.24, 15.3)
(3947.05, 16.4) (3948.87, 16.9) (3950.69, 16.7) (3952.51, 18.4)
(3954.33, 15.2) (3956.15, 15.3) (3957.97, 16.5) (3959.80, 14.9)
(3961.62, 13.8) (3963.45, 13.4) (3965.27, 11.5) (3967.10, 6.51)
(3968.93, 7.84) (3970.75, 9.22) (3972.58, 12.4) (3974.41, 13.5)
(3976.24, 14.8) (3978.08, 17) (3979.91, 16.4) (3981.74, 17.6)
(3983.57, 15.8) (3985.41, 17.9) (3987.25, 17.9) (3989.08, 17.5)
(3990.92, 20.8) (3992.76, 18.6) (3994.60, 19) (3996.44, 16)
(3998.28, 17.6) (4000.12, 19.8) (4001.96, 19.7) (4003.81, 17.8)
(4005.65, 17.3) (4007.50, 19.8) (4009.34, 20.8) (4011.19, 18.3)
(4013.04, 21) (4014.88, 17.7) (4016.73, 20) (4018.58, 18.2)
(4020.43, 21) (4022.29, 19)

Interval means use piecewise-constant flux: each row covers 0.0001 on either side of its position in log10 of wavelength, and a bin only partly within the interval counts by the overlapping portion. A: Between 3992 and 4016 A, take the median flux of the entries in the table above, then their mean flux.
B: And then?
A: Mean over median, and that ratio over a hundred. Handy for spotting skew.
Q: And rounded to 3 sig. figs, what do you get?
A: 0.0101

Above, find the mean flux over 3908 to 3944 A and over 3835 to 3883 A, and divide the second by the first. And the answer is 0.97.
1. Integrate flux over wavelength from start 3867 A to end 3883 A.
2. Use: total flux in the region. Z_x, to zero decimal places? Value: 238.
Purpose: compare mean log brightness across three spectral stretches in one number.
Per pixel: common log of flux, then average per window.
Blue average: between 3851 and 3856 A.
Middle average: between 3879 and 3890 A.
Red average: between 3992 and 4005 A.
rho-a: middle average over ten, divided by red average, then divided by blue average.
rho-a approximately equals 0.074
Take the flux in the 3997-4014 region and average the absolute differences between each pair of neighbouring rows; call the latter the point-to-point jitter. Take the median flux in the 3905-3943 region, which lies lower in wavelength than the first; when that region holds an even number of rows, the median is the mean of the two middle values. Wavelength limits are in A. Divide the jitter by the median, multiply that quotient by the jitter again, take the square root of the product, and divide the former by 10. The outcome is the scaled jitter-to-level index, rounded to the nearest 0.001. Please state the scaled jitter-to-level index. 0.042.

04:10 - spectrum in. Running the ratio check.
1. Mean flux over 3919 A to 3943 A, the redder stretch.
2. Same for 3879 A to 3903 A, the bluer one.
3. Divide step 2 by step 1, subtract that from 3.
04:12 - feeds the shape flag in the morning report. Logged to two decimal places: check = 2.01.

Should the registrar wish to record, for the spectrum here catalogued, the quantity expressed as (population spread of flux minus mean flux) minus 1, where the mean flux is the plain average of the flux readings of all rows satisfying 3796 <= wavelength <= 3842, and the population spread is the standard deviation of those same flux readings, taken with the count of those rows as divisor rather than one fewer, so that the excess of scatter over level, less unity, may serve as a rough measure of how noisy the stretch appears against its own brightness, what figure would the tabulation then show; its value -11.2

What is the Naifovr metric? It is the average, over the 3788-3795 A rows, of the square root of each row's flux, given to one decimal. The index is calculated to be 3.6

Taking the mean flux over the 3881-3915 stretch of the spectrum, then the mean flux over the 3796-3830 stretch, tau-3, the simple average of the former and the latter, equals 14.5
